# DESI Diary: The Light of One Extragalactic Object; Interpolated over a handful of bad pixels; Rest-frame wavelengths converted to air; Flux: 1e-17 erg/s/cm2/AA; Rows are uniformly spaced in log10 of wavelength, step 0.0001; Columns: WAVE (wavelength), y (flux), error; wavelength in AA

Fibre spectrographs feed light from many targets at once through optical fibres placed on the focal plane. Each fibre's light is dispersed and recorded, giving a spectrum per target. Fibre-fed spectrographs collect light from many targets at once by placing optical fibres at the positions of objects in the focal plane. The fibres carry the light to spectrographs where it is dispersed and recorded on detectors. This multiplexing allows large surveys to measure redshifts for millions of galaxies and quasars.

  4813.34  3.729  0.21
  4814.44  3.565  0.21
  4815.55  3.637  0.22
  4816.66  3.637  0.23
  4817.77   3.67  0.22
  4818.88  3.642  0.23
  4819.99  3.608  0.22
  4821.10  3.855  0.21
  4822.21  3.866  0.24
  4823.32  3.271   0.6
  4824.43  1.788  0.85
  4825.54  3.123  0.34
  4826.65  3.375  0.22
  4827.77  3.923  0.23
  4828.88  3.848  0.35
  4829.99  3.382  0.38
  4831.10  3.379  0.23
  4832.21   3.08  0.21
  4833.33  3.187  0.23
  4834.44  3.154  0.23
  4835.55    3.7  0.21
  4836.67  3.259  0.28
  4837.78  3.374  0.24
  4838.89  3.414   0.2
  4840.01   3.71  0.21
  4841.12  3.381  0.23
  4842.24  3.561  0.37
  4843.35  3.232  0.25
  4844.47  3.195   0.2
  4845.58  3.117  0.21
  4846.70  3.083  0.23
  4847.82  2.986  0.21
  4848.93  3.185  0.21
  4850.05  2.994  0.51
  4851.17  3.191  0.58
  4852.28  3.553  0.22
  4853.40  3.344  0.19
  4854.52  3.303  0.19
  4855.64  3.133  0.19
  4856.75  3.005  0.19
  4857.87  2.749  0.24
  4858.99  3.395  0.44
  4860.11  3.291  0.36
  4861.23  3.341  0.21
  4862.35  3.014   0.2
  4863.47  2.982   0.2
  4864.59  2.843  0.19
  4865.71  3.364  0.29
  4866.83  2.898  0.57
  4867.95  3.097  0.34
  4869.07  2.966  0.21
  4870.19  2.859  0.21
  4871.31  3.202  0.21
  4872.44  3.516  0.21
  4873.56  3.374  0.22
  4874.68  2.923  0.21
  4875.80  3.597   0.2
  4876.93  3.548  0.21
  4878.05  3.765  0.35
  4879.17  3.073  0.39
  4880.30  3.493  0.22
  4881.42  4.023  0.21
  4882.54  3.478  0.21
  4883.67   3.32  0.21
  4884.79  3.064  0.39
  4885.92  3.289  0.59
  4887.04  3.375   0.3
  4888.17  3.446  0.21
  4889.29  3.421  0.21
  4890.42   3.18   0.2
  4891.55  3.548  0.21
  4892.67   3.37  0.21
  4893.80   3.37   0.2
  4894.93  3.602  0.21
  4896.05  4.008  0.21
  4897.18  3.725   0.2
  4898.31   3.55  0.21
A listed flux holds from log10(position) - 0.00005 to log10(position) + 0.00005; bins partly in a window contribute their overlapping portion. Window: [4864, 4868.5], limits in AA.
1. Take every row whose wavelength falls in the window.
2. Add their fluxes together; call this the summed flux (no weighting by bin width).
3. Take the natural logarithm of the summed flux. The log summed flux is 2.50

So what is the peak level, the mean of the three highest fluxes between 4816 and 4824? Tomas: 3.80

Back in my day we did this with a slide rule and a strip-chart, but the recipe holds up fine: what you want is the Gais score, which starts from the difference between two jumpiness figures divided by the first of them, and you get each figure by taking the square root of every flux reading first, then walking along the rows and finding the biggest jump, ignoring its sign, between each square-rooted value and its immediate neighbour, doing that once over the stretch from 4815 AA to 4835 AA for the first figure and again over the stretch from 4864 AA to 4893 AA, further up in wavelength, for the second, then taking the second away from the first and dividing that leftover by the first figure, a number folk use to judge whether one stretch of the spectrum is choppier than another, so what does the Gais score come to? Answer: 0.6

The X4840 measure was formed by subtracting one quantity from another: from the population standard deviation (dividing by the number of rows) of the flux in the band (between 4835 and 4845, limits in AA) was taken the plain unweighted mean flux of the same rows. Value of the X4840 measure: -3.24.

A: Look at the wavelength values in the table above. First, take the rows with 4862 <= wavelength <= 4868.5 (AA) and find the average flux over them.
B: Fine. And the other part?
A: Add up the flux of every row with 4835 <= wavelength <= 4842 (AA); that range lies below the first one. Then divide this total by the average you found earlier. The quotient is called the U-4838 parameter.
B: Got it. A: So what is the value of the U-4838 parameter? 6.9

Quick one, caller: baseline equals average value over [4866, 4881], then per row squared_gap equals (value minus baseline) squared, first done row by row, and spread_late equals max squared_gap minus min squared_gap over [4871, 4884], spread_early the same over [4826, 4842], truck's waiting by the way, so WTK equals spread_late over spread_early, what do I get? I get 1.3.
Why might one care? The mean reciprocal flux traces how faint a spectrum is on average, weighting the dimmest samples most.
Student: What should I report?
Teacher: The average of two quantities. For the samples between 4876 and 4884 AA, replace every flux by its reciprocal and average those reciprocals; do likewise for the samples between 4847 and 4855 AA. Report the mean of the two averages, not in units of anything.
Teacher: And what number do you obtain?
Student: 0.298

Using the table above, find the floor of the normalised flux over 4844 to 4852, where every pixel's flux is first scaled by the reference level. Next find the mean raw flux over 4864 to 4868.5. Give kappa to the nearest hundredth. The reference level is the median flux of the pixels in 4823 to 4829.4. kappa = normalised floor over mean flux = 0.29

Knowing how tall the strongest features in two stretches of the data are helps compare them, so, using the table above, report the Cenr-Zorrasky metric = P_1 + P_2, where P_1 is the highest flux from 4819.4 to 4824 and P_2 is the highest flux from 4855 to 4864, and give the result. 7.26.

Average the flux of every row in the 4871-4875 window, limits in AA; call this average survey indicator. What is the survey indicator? 3.3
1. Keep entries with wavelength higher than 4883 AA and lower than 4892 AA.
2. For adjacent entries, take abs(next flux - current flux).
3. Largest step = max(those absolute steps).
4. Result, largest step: 0.37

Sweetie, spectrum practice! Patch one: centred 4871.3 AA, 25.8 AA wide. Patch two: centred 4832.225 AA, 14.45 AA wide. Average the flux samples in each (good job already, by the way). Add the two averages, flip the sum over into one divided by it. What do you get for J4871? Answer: 0.150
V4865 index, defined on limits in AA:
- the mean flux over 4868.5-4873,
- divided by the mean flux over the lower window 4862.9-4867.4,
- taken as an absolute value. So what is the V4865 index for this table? 1.04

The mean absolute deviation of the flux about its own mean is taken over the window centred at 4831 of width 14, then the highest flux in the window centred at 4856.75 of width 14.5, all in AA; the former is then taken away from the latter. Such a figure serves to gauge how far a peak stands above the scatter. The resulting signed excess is 3.24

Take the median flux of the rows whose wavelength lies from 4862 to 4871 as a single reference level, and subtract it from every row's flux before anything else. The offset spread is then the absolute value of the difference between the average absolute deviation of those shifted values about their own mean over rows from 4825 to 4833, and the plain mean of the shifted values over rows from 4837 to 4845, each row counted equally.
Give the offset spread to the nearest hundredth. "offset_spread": 0.18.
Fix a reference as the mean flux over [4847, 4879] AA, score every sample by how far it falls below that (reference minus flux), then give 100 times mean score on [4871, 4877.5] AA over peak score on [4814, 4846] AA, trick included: -12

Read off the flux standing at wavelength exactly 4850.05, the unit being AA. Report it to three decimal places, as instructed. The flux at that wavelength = 2.994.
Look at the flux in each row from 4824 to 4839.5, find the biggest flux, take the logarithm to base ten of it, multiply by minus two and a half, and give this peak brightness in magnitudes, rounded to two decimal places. -1.48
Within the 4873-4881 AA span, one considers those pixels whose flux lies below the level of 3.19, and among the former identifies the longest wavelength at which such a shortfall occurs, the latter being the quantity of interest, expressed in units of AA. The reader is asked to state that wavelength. 4879.17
